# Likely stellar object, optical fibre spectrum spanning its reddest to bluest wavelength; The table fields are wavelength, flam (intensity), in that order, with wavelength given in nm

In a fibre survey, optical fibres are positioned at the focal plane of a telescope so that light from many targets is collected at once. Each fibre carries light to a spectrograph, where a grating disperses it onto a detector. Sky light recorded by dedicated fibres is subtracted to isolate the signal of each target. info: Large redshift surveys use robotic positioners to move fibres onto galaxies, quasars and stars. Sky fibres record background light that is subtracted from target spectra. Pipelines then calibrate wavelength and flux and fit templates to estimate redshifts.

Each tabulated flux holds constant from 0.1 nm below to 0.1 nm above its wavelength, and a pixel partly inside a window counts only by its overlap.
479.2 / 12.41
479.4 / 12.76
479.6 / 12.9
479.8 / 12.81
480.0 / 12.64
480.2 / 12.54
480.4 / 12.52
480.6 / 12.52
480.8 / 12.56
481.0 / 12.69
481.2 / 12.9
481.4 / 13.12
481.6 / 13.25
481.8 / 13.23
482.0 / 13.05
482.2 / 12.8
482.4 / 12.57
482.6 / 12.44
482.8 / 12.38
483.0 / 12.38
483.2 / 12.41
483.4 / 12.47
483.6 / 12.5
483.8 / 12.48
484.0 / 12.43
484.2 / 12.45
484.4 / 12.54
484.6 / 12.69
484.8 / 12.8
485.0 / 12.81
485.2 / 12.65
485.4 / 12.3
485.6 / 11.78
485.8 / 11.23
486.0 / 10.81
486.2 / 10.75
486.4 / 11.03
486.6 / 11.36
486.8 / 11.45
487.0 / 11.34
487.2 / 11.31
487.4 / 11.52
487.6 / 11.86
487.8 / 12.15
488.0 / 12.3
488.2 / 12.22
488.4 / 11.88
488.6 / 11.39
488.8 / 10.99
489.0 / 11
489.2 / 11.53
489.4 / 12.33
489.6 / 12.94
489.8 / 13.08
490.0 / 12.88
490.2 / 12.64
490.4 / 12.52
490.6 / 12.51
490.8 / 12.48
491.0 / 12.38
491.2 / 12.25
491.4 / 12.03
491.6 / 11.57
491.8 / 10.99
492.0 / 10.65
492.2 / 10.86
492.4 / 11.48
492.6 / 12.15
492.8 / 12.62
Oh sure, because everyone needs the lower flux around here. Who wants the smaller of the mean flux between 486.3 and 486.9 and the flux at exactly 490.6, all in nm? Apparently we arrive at 11.3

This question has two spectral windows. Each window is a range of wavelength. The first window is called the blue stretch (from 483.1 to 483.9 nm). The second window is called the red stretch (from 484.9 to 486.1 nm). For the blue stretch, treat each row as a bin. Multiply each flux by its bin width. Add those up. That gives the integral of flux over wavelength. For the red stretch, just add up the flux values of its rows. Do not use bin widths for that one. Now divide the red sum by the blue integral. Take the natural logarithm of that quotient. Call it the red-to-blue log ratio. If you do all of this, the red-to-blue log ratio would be 2.0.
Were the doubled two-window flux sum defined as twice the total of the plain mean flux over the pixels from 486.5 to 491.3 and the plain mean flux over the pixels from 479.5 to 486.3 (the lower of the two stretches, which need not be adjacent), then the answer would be 49.0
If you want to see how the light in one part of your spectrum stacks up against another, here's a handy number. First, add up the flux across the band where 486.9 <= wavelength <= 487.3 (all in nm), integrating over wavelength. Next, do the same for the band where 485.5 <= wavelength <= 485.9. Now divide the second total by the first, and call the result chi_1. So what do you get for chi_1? 1.02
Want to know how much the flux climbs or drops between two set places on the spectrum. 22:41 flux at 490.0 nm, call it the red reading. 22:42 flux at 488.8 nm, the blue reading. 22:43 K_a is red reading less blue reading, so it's 1.9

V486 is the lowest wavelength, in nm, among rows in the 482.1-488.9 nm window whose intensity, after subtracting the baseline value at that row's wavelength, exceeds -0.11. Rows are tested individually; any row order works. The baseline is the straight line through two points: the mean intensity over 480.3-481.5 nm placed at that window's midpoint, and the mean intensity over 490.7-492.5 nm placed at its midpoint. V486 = 482.2 nm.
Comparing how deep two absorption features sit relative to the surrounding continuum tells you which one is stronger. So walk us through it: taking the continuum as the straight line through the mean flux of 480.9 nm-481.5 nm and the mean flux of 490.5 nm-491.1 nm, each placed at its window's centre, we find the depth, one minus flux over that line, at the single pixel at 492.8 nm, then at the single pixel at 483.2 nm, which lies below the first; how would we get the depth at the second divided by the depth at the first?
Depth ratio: -1.5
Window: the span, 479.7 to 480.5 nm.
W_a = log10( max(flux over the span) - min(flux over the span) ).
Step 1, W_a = -0.5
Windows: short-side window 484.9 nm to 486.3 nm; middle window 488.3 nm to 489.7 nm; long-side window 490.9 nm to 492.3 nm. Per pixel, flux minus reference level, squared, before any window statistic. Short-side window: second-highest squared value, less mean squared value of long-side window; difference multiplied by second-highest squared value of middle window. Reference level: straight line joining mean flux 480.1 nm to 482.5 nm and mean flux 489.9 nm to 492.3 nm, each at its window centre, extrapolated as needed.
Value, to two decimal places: 2.71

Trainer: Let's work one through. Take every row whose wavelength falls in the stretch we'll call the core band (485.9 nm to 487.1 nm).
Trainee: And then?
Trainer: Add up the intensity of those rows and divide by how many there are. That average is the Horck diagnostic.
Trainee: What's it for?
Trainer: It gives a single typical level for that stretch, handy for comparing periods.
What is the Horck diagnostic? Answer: 11.1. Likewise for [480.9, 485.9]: 12.6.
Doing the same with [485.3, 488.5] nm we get 11.6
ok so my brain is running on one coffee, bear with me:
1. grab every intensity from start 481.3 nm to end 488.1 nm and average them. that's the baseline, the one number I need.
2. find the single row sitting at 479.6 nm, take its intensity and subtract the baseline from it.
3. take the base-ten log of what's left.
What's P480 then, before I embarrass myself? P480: -0.2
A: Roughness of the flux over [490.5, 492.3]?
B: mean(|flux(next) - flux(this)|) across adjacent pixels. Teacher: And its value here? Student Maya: 0.26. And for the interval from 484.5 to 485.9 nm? 0.28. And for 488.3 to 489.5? 0.45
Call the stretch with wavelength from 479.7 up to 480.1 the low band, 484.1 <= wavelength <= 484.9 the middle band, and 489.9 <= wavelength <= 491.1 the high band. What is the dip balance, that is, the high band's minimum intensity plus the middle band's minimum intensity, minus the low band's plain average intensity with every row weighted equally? 12.1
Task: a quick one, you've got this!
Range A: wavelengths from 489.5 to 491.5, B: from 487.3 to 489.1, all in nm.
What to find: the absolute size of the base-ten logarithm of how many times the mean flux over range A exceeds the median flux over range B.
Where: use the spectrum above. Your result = 0.025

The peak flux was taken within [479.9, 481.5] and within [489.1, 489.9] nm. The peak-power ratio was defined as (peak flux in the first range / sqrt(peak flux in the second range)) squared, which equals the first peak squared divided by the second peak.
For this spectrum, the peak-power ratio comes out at 13.2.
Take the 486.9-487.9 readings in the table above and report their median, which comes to 11.5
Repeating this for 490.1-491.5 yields 12.5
